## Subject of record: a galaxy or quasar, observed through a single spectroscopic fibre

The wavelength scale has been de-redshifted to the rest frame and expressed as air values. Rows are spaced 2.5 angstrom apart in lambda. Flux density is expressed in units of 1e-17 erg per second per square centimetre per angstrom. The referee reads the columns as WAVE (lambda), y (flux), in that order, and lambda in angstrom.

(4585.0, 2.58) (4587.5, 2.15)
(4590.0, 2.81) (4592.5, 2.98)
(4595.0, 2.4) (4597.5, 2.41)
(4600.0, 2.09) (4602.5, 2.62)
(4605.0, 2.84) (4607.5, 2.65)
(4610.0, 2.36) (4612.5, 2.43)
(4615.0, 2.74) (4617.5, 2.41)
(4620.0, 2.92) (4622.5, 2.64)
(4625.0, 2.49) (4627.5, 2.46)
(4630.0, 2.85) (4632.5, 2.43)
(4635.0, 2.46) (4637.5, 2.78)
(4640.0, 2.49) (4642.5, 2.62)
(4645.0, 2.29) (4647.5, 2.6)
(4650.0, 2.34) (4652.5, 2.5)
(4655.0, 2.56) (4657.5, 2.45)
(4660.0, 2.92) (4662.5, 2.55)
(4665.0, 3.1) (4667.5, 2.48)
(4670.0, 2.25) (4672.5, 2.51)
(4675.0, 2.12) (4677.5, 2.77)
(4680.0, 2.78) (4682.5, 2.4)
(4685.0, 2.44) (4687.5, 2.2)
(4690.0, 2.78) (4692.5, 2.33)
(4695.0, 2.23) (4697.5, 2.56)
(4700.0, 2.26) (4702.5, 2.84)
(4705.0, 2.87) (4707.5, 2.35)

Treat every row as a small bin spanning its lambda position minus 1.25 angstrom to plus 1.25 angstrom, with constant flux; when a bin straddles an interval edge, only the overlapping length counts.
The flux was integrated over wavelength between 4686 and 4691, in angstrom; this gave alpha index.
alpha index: 12.4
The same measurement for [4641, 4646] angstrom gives 12.3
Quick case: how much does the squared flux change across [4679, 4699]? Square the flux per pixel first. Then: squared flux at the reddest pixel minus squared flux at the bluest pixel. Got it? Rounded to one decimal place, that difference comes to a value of -1.2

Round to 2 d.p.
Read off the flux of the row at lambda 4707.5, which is 2.35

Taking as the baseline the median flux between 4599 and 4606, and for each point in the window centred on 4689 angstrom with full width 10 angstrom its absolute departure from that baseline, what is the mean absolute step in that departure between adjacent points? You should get 0.21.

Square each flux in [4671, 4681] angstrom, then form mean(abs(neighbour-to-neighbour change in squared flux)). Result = 1.68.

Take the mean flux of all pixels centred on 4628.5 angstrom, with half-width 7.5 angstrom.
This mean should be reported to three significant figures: 2.56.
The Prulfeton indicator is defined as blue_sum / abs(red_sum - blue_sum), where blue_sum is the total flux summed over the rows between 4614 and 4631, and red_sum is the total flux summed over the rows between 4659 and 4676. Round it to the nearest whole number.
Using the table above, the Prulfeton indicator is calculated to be 32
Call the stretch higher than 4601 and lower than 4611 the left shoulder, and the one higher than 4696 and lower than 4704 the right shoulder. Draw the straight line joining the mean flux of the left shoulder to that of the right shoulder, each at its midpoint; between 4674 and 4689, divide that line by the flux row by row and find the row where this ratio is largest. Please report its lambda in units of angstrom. 4675.0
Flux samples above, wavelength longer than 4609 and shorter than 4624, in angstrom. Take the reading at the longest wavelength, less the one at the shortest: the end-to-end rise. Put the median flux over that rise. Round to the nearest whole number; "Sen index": 9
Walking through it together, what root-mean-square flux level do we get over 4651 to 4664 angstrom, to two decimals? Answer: 2.60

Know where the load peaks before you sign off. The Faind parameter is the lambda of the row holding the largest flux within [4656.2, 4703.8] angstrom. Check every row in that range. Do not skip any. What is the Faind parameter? 4665.0 angstrom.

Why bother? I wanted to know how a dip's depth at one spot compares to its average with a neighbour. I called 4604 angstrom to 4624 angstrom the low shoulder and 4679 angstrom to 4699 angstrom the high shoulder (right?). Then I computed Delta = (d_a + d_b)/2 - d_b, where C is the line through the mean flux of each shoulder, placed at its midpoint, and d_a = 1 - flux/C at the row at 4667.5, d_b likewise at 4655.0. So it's 0.01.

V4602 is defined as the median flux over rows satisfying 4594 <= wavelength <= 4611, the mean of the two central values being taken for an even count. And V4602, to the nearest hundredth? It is 2.41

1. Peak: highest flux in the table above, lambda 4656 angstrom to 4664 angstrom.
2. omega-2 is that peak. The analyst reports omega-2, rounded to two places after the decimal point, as 2.92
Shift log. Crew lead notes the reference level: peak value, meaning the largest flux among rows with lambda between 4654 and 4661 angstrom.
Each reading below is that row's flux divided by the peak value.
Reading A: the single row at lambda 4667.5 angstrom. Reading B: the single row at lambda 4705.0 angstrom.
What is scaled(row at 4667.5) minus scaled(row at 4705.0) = -0.13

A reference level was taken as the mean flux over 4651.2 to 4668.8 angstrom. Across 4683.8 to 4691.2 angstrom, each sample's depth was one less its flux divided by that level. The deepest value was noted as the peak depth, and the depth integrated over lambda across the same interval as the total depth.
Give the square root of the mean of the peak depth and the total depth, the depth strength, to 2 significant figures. 0.58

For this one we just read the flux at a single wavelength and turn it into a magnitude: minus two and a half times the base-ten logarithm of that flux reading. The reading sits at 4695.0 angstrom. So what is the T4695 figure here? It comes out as -0.87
